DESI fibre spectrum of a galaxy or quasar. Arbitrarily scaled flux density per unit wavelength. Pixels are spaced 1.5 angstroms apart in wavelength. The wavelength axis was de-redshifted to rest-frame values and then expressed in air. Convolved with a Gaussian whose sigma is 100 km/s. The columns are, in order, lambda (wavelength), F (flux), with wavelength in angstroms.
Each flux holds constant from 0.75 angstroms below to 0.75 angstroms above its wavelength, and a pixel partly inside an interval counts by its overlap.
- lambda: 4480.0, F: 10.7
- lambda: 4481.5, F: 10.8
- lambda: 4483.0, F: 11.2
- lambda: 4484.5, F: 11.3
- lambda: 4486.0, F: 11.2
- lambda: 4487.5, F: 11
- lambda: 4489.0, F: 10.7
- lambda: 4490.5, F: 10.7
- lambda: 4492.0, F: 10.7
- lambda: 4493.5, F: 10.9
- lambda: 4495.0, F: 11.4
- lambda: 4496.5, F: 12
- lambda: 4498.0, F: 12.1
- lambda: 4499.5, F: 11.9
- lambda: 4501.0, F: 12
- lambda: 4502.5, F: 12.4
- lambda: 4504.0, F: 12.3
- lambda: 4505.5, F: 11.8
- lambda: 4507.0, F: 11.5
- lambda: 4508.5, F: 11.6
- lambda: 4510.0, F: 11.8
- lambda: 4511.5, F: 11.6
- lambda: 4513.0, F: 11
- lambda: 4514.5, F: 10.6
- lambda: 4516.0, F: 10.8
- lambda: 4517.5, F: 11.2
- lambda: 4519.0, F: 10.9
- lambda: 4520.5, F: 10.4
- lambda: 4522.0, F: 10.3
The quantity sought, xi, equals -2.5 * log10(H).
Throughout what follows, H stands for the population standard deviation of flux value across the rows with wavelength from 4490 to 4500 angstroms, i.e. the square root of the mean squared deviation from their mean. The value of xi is 0.60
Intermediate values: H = 0.58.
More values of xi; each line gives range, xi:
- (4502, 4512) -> 1.21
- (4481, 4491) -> 1.57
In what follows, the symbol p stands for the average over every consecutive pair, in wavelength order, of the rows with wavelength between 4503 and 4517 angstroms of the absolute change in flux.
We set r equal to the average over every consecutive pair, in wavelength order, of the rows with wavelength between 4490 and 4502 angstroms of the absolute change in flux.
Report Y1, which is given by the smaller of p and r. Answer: 0.24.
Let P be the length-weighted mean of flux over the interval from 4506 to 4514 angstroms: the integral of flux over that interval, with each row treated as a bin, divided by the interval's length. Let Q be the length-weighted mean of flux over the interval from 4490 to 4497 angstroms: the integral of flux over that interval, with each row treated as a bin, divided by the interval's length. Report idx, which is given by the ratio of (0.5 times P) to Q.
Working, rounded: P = 11.5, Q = 11.1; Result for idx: 0.516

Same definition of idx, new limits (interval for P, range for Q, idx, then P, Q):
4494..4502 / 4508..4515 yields 0.523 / 11.9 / 11.3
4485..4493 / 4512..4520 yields 0.499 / 10.9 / 10.9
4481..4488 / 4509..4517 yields 0.497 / 11.1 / 11.2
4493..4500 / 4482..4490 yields 0.528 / 11.7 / 11.1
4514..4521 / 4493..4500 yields 0.462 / 10.8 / 11.7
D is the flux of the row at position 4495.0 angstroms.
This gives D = 11.4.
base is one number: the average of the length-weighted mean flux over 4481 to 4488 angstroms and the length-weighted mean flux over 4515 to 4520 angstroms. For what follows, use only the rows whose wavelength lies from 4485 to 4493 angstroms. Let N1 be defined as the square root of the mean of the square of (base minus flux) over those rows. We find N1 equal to 0.3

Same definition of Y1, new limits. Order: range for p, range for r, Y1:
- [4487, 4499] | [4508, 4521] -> 0.24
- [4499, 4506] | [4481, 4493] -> 0.16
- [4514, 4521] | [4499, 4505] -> 0.20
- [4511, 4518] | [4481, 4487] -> 0.20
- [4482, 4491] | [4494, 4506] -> 0.14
